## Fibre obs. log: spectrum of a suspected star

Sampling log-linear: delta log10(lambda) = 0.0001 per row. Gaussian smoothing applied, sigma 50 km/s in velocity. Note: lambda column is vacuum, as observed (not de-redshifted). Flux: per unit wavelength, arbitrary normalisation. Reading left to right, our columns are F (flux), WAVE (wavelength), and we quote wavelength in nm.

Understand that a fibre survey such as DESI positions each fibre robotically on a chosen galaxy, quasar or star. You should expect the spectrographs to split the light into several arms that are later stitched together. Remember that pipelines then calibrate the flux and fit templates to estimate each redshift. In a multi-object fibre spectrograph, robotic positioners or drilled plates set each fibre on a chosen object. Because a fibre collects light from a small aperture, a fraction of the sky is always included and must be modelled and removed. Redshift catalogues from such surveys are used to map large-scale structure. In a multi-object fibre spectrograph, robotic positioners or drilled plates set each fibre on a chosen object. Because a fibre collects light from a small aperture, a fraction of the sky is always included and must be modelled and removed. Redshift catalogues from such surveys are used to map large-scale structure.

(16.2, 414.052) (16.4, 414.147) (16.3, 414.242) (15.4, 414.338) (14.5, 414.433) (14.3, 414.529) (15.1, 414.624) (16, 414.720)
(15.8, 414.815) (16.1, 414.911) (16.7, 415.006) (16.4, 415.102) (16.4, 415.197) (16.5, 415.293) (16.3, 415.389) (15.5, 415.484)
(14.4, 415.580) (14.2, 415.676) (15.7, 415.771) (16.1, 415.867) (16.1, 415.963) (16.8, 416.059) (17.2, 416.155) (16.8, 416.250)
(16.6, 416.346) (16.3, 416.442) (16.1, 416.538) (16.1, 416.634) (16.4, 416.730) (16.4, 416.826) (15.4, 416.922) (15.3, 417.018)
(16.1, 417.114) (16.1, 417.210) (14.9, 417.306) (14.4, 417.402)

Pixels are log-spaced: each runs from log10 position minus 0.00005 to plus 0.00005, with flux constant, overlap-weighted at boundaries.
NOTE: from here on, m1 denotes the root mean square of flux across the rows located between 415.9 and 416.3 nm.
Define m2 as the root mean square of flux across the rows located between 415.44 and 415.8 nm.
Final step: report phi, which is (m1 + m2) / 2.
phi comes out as 15.8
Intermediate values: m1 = 16.7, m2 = 15.0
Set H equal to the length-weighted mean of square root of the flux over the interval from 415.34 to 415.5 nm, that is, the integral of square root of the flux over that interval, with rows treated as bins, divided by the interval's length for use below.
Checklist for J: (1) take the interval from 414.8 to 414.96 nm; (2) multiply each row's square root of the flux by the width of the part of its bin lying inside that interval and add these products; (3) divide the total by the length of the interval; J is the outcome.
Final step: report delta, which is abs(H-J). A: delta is 0.00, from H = 4.00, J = 4.00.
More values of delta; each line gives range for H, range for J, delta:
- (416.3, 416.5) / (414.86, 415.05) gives 0.00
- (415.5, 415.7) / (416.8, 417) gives 0.17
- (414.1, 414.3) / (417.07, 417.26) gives 0.02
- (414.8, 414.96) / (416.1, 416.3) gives 0.13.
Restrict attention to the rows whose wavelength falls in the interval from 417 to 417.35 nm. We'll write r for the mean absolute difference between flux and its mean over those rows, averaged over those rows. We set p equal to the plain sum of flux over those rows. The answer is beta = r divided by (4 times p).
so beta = 0.0020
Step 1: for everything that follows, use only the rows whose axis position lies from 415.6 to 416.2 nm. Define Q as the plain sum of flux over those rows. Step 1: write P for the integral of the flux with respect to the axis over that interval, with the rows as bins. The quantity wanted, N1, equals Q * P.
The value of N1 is 918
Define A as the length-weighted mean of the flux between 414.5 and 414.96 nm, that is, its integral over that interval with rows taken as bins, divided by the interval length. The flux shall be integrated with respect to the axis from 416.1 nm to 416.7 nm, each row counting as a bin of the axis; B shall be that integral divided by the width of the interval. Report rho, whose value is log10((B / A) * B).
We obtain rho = 1.24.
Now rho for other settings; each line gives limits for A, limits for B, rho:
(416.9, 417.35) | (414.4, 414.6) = 1.13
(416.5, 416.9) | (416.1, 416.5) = 1.24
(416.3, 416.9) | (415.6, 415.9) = 1.15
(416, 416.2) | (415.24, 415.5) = 1.19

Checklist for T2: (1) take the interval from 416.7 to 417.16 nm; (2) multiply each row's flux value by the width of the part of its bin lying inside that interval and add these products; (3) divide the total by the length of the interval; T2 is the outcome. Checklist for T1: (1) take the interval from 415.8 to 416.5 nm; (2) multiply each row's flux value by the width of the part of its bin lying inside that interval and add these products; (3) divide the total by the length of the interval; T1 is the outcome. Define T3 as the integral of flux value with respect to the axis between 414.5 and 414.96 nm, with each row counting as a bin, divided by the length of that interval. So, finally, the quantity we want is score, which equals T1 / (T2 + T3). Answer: 0.526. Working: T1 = 16.5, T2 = 15.9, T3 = 15.53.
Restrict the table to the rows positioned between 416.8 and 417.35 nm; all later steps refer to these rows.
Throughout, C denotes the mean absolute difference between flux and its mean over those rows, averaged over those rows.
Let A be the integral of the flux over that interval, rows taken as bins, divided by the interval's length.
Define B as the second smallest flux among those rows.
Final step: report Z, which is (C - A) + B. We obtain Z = 0.12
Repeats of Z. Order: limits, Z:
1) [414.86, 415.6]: -0.05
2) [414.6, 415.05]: 0.21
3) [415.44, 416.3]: -0.65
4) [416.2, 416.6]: 0.09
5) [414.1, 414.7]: -0.15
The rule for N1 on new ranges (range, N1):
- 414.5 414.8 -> 208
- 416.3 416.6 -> 240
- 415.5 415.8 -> 197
